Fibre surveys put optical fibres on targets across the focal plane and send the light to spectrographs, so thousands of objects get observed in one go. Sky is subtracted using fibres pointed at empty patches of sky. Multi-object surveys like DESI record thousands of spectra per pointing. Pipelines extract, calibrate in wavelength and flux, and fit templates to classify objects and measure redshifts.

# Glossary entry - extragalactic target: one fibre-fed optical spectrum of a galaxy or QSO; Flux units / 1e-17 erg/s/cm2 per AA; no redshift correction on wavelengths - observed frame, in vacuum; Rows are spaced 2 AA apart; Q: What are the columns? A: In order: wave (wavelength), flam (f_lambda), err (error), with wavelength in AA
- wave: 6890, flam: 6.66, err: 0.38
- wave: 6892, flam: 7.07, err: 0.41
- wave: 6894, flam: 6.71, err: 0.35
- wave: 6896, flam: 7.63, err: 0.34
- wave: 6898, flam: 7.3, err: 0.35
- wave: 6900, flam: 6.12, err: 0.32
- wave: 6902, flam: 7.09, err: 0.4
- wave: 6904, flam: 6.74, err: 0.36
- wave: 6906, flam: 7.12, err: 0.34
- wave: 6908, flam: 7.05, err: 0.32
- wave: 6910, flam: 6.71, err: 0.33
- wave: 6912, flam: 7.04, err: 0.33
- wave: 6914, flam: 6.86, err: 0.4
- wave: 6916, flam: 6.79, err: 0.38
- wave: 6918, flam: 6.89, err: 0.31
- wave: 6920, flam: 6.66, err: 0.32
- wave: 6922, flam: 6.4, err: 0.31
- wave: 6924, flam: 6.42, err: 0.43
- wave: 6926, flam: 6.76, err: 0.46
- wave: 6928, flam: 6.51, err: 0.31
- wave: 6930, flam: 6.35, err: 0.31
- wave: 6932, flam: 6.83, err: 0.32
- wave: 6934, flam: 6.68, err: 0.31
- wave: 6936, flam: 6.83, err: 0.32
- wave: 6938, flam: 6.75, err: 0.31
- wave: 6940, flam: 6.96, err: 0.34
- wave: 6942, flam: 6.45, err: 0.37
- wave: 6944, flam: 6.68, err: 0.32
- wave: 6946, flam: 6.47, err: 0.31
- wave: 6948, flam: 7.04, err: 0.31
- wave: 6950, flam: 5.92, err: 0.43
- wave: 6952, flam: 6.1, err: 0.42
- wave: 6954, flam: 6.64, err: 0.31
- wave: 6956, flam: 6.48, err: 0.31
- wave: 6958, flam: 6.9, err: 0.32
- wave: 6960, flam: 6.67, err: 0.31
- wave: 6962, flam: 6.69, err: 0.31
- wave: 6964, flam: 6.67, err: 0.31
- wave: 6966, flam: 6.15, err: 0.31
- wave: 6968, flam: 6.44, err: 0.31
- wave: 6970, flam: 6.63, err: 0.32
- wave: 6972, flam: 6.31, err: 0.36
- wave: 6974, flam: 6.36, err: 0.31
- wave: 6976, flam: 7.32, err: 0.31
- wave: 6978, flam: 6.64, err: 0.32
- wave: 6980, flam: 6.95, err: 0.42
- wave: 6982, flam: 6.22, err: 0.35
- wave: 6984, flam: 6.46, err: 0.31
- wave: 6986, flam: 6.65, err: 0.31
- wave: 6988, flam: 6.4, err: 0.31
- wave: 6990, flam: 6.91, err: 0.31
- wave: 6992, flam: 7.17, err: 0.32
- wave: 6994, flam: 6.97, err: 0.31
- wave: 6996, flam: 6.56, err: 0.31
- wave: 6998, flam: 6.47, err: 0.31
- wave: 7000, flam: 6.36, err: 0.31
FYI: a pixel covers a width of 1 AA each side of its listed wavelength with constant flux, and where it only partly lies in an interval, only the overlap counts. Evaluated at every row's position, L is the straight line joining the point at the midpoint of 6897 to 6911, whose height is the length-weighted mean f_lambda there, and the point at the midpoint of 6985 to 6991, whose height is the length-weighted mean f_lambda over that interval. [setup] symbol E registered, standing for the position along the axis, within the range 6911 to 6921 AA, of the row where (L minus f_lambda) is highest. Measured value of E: 6920 AA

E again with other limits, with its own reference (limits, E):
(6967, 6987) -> 6982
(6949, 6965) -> 6950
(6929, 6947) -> 6930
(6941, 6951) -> 6950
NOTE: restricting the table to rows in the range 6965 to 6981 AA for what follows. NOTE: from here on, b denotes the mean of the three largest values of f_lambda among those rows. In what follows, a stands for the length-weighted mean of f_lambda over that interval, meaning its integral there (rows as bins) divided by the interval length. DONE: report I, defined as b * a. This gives 46.0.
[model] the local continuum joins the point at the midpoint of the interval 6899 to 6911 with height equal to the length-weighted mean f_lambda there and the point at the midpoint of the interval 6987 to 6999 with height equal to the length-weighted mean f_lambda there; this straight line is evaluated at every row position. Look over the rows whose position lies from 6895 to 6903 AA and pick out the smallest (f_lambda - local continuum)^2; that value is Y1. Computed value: 0.080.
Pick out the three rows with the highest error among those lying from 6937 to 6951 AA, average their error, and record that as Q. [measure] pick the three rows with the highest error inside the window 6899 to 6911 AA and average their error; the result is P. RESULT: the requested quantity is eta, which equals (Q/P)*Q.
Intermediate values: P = 0.367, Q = 0.380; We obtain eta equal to 0.39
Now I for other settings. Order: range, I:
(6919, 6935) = 44.4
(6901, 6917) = 49.1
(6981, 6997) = 46.8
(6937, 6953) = 45.3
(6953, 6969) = 44.4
